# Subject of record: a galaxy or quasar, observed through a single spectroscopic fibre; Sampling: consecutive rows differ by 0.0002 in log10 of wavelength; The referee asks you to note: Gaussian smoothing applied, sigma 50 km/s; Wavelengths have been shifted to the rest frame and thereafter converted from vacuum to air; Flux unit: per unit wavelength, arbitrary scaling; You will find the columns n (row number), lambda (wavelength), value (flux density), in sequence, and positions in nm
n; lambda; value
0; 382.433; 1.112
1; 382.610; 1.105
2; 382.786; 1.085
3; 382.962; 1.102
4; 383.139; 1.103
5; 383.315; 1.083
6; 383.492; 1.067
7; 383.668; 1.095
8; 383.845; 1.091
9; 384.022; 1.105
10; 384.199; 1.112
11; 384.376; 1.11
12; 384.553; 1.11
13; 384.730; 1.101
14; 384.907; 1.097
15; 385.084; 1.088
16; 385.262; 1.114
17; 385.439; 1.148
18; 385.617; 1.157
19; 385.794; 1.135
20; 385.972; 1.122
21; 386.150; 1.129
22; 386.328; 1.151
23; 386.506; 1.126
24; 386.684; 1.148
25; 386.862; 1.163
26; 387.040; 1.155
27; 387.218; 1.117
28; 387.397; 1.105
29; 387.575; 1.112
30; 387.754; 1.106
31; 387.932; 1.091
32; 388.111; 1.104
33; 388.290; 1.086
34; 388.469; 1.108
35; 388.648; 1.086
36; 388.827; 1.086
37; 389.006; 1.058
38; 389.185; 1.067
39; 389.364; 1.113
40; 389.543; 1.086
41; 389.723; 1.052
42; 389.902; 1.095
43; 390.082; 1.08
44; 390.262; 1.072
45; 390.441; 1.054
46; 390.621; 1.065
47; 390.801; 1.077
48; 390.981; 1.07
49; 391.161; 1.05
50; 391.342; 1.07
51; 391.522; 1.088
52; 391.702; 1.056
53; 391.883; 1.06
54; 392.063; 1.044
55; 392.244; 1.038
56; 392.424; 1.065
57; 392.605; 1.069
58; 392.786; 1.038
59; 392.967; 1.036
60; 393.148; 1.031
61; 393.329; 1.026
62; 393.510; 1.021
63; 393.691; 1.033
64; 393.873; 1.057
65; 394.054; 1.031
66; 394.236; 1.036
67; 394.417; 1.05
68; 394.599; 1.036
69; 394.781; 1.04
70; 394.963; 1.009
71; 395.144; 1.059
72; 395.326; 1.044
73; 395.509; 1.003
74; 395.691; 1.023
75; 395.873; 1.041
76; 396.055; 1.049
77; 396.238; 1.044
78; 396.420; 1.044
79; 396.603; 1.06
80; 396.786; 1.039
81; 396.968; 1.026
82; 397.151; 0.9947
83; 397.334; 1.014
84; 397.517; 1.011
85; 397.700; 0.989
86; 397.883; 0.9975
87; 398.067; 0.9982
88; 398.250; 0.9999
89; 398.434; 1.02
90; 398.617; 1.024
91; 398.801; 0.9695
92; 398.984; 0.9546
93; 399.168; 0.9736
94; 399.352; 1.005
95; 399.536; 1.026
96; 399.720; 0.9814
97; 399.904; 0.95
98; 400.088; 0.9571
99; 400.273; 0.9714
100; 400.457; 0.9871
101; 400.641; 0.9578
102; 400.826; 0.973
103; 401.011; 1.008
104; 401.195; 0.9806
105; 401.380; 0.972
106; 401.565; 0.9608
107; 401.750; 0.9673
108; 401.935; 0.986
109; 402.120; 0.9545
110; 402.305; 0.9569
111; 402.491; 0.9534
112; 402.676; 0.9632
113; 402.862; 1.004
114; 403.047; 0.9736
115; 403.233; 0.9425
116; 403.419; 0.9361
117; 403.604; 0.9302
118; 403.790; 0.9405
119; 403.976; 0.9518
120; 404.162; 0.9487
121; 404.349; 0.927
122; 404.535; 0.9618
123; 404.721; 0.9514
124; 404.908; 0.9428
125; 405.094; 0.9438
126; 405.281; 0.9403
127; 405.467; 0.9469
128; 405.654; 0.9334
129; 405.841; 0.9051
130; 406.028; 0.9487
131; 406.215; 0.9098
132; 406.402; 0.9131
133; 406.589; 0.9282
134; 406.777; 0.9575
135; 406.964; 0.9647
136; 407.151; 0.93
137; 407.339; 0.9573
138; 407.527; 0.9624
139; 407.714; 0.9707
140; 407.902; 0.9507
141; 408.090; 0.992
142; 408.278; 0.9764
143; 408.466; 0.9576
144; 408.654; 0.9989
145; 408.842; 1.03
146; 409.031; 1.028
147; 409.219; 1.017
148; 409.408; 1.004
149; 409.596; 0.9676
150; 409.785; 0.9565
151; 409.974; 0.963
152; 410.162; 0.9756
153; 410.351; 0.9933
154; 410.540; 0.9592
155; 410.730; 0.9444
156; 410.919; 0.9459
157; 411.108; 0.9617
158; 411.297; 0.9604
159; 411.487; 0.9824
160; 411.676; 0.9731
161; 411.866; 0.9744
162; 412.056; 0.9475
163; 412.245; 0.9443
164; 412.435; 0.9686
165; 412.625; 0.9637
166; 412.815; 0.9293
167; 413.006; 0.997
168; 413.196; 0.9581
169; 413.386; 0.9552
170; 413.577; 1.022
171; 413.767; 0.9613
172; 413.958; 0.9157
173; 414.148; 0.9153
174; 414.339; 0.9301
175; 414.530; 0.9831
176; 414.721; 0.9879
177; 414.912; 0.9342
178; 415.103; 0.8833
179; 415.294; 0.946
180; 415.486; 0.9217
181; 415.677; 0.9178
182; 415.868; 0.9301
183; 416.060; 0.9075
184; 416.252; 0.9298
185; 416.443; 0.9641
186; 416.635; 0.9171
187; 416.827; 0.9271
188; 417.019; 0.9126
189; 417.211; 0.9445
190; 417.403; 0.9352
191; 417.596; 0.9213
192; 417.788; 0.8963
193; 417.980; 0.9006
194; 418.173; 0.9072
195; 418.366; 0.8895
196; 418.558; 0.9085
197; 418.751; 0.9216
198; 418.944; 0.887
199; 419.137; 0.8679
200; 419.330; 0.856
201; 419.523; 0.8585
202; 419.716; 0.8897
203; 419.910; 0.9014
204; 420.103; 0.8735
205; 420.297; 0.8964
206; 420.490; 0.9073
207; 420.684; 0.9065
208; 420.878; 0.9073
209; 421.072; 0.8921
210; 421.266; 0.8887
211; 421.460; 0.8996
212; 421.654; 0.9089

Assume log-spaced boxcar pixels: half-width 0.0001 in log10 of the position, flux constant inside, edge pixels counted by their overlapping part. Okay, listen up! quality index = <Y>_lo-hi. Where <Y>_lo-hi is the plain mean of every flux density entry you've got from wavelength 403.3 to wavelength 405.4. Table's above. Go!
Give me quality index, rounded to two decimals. 0.94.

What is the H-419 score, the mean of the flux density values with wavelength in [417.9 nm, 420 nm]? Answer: 0.89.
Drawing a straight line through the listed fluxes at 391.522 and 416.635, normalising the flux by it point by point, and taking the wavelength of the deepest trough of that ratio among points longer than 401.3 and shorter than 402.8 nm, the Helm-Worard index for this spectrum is 402.120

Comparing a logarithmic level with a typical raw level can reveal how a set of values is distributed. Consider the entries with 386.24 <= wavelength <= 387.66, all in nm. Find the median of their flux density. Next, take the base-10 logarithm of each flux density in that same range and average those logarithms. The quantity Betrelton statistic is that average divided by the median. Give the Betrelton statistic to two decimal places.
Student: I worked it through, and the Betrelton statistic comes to 0.05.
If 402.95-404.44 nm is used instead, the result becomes -0.03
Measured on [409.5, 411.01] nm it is -0.02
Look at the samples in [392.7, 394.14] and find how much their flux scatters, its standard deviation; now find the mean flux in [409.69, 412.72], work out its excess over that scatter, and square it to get 0.91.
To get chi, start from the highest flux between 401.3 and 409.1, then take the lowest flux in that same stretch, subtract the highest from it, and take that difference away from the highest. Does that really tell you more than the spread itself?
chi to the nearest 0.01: 1.15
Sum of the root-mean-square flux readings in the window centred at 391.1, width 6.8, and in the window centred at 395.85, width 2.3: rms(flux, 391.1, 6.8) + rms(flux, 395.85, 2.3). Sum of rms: 2.10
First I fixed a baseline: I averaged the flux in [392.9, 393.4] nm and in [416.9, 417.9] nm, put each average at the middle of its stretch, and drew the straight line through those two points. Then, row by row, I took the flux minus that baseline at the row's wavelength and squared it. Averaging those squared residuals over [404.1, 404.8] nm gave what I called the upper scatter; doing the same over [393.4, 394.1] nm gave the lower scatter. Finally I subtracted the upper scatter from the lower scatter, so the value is -0.0010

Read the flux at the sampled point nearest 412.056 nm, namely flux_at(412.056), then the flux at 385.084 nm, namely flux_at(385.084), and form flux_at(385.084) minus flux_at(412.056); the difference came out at 0.14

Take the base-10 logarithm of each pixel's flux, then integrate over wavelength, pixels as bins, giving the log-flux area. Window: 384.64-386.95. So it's 0.12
